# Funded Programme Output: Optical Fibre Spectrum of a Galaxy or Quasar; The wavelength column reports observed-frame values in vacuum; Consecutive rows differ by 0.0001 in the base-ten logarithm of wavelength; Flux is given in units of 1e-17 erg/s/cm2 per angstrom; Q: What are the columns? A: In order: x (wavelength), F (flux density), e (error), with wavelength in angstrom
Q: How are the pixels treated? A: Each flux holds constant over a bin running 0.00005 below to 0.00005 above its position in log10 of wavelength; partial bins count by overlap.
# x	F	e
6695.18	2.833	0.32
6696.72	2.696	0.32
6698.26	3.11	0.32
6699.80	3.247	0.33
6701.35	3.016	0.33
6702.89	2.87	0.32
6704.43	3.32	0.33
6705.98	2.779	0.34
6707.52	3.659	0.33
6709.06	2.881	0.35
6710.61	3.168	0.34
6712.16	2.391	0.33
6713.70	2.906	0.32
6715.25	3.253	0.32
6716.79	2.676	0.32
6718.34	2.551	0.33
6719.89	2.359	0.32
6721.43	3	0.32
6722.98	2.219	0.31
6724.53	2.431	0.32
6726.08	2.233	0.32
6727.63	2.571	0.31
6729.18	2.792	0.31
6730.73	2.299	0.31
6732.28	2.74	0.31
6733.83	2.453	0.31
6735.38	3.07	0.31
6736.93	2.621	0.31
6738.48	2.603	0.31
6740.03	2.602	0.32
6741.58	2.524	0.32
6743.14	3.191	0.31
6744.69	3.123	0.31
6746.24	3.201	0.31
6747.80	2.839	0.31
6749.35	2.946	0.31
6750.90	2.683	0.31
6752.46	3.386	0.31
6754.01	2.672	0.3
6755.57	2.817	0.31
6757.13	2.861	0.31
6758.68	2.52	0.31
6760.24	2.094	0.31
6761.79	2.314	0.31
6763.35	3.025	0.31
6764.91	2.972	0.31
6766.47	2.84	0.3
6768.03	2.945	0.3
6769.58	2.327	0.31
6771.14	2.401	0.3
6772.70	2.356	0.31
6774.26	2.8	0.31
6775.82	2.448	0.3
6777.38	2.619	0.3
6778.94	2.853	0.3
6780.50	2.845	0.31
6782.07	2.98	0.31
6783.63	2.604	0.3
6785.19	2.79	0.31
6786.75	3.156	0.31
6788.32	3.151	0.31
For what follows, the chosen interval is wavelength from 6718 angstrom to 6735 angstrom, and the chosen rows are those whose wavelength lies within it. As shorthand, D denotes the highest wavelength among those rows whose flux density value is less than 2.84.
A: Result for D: 6733.83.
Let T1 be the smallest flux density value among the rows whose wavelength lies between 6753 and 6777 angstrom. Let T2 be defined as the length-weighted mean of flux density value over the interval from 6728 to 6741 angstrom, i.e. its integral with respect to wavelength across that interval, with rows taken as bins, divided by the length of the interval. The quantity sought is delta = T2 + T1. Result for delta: 4.74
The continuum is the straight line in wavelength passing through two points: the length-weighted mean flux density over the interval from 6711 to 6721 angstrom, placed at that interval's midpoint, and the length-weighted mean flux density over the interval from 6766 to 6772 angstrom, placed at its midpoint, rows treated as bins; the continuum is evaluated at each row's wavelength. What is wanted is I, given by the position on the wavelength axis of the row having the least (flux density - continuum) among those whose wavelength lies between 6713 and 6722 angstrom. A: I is 6719.89 angstrom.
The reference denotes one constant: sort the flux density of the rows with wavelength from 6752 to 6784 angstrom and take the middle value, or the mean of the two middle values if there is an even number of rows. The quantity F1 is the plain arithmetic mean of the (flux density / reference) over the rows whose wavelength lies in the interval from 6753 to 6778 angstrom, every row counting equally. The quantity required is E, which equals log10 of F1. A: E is -0.028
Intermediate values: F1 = 0.94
